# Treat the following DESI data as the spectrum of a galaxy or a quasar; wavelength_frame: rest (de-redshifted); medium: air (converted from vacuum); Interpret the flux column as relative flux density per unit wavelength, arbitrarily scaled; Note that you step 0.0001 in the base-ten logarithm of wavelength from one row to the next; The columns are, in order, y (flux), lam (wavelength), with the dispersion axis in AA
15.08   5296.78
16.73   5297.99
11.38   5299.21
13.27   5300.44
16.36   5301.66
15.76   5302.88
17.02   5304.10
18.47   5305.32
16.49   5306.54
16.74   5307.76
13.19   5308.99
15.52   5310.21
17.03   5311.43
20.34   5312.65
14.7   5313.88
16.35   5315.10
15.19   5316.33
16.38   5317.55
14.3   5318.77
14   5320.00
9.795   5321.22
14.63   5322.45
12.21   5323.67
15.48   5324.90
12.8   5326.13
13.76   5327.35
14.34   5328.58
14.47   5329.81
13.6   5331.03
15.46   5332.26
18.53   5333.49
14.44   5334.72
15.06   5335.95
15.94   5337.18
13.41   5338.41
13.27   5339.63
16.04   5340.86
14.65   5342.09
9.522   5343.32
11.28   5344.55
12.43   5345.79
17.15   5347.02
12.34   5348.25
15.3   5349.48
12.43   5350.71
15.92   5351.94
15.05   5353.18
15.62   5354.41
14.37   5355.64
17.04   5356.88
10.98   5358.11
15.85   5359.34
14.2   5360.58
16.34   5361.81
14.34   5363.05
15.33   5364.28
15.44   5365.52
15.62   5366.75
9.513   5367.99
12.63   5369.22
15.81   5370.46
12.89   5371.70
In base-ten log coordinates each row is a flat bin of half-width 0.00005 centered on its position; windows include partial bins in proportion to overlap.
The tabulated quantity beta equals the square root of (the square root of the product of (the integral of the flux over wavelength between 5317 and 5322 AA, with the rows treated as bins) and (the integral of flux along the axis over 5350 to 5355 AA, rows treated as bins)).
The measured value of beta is 8.42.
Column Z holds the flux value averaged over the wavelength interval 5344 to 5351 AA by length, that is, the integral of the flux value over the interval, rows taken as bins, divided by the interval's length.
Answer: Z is 13.6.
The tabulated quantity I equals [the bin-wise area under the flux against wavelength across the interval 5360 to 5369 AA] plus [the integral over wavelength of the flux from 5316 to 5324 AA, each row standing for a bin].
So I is 239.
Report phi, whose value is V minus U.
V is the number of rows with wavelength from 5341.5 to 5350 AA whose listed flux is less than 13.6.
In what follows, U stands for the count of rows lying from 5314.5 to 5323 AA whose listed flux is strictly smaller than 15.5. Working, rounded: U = 5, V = 4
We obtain -1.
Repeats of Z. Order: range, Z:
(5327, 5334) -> 15.0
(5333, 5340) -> 15.1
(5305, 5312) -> 16.1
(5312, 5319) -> 16.3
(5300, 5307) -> 16.3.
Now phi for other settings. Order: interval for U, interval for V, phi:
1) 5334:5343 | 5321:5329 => -2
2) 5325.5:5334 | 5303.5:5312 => -5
